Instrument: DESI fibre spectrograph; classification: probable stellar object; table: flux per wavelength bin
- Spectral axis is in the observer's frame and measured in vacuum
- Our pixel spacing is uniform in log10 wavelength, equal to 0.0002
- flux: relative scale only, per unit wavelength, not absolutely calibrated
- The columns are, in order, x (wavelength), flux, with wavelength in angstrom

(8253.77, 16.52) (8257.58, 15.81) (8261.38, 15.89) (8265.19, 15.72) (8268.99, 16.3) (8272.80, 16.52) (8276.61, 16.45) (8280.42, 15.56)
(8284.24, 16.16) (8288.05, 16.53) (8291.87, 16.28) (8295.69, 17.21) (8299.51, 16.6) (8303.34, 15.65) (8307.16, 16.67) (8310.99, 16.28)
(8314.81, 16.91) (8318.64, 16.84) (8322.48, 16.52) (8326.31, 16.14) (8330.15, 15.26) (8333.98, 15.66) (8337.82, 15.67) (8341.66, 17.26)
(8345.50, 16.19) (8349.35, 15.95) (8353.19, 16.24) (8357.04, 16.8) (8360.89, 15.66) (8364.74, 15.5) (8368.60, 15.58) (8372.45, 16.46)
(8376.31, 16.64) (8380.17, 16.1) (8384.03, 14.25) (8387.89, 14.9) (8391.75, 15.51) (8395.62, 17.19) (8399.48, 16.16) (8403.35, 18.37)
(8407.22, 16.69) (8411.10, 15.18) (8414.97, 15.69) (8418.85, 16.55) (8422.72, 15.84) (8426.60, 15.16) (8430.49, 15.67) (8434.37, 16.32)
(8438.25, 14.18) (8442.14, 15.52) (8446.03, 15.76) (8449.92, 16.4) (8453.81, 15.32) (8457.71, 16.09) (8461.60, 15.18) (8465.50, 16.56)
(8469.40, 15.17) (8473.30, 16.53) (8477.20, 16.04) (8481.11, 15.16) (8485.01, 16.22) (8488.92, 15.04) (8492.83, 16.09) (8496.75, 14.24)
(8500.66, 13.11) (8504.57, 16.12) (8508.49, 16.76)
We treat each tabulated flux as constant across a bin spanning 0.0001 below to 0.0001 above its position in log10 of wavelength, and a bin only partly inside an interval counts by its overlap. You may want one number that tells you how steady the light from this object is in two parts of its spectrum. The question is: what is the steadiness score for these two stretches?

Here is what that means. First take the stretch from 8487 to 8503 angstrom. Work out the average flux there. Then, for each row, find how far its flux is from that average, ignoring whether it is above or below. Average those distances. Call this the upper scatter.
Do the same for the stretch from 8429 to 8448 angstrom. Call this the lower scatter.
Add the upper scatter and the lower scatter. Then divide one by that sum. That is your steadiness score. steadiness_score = 0.68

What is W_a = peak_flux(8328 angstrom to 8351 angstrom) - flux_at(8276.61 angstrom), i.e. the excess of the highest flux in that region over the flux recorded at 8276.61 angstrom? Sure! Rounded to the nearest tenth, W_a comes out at 0.8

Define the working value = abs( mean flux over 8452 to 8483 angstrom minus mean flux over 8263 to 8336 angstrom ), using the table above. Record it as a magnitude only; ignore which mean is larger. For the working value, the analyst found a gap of 0.52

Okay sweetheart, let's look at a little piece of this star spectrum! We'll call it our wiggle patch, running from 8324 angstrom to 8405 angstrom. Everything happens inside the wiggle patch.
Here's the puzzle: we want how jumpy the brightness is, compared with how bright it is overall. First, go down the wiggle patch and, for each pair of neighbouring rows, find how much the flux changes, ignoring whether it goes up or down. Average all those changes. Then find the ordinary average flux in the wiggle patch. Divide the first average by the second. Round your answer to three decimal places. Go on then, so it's 0.050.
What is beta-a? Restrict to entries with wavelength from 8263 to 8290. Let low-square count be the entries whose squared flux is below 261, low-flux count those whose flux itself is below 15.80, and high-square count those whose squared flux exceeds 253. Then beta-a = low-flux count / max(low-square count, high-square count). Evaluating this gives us 0.4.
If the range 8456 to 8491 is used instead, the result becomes 0.7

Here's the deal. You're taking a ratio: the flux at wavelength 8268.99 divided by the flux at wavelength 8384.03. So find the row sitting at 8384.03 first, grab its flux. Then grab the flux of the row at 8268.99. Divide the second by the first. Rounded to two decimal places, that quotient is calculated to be 1.14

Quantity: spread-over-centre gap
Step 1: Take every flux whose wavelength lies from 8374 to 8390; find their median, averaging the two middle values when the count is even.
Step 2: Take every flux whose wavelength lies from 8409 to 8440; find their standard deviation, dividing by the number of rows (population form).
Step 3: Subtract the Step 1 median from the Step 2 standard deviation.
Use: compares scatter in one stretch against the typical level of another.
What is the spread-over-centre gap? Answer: -14.8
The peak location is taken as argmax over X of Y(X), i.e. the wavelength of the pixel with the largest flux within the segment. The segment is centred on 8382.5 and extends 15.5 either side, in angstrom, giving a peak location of 8395.62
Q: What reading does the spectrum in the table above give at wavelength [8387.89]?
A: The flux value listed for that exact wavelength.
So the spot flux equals 14.9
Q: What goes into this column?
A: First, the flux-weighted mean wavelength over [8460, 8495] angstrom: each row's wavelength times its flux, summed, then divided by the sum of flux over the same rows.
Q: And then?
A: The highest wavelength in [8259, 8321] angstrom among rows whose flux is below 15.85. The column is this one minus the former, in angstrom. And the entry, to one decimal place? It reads -173.9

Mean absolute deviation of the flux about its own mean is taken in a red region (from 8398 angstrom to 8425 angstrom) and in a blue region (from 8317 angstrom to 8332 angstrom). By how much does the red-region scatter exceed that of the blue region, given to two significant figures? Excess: 0.24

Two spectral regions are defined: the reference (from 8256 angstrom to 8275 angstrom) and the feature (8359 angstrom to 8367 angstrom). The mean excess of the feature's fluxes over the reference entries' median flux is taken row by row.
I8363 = -0.31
